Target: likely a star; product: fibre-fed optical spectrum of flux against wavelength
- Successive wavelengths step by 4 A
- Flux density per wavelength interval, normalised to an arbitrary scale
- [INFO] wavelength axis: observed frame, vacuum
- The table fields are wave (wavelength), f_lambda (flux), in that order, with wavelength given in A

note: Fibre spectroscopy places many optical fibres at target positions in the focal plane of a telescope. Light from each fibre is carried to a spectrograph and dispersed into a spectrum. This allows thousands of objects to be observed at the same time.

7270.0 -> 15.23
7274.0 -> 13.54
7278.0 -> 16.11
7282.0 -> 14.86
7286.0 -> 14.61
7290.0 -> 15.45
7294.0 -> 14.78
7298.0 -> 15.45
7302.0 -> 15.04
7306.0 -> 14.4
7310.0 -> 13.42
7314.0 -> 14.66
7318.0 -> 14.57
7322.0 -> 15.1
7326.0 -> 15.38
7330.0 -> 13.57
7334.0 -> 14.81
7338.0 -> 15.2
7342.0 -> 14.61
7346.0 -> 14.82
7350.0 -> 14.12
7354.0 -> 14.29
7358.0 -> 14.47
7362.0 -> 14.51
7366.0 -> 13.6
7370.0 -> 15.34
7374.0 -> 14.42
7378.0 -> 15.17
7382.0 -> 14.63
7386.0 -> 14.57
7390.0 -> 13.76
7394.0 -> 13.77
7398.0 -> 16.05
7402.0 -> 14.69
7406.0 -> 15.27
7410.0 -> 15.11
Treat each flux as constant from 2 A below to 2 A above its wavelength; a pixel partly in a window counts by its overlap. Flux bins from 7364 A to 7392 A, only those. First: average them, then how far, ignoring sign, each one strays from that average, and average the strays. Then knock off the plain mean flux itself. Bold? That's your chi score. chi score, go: -14.0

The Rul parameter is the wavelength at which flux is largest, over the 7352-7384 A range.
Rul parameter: 7370.0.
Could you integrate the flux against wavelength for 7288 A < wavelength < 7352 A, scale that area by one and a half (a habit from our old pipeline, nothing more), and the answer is 1412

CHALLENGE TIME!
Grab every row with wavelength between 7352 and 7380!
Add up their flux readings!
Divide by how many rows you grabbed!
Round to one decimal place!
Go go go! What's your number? 14.5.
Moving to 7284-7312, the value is 14.7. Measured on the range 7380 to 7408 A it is 14.7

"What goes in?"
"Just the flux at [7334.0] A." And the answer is 14.81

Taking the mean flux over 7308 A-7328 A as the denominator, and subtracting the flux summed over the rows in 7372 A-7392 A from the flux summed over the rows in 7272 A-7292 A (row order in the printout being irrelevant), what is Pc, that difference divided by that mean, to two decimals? 0.14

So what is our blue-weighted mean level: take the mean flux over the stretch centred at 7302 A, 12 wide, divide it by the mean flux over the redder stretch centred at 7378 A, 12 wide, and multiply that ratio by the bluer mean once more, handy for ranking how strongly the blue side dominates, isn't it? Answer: 15.2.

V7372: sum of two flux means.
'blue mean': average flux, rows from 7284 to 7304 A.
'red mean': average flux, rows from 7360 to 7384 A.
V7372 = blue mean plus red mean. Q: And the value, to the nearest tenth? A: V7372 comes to 29.7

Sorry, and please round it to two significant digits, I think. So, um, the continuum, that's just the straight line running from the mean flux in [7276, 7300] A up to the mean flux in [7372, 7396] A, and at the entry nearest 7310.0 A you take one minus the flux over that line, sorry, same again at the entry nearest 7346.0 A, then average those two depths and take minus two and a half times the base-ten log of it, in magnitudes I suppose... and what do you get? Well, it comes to 3.3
